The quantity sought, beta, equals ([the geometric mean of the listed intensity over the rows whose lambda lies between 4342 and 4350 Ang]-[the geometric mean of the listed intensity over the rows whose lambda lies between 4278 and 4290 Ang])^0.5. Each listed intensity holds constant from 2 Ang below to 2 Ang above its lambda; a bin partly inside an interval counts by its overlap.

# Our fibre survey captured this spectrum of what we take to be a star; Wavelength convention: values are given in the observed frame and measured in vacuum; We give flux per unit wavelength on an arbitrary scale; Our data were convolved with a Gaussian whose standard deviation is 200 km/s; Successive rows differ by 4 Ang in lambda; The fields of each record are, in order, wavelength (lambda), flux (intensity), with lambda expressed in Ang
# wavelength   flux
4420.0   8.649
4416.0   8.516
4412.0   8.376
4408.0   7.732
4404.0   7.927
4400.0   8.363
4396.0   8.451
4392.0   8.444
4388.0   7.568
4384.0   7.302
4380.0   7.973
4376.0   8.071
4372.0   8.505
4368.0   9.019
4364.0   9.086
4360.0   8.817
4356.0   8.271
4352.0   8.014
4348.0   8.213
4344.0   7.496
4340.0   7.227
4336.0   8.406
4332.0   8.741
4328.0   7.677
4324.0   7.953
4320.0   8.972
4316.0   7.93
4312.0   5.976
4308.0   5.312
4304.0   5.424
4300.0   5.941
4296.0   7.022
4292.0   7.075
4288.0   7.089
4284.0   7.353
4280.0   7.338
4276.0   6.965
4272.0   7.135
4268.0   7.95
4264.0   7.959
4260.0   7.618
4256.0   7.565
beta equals 0.77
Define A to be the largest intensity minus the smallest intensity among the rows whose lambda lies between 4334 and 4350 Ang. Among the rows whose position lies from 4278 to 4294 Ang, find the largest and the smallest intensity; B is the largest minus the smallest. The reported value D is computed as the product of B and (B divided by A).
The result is 0.1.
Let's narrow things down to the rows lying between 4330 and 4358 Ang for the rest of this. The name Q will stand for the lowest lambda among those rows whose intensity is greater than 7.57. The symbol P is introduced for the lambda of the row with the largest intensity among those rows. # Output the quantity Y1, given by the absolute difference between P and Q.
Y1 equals 0 Ang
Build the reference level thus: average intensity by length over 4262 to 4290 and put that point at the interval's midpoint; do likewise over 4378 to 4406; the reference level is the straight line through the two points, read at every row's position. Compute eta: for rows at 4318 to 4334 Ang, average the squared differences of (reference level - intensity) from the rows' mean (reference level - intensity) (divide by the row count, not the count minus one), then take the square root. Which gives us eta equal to 0.54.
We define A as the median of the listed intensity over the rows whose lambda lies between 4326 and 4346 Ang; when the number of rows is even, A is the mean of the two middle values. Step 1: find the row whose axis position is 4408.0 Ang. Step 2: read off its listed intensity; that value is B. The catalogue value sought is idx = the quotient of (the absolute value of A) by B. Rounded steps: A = 7.7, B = 7.732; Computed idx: 0.99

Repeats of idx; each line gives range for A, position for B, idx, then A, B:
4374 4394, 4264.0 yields 1.00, 8.0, 7.959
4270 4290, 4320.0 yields 0.80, 7.1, 8.972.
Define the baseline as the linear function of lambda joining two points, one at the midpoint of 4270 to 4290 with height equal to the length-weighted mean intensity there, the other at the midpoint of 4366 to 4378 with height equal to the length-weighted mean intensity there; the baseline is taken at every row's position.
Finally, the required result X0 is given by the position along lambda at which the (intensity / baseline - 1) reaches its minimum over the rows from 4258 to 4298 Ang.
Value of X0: 4296.0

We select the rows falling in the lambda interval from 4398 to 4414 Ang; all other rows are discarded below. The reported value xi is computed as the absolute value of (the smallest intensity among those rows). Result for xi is 7.7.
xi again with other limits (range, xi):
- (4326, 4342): 7.2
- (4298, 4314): 5.3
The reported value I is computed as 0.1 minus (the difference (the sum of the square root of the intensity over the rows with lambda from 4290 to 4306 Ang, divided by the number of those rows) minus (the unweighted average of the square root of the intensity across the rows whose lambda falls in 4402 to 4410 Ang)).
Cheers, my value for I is 0.38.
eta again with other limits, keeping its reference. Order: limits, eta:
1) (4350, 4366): 0.40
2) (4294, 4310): 0.70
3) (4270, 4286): 0.14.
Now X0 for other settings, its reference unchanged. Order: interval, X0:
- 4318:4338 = 4328.0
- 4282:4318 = 4308.0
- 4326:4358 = 4340.0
